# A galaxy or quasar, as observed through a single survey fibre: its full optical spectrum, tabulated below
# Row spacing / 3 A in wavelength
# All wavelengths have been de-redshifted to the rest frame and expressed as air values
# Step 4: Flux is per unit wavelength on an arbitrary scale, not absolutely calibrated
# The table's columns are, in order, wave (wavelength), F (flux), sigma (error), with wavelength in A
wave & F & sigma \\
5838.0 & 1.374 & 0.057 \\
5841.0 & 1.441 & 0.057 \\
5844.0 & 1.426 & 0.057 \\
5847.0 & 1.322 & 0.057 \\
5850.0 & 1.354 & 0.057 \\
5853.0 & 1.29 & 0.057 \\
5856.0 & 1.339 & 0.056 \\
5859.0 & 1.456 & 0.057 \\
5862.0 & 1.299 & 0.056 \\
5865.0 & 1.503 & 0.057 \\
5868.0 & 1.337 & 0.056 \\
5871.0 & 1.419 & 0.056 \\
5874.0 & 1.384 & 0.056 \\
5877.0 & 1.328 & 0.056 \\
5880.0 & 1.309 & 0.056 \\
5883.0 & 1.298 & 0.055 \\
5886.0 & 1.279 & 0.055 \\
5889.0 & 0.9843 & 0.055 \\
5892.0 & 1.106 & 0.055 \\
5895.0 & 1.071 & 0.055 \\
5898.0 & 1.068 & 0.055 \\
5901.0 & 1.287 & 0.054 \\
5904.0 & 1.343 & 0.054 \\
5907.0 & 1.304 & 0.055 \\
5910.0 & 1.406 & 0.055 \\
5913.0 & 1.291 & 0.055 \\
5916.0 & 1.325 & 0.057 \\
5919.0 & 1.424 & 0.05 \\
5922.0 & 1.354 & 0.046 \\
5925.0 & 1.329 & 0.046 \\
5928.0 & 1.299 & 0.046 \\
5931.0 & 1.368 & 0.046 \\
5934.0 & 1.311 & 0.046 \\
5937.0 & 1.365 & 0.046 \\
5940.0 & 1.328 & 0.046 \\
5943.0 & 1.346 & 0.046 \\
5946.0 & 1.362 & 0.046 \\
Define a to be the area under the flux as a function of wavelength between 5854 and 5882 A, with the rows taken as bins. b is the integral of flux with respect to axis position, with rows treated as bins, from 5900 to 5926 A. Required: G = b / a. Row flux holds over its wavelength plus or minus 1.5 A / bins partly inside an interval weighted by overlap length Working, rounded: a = 38.4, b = 34.9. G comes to 0.91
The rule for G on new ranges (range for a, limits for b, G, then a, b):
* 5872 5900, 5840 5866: 1.06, 33.8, 35.8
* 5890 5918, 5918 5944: 1.01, 34.8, 35.0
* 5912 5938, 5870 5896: 0.93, 34.9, 32.3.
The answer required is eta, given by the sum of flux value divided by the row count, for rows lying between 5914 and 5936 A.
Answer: 1.34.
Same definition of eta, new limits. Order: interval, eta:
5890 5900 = 1.08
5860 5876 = 1.39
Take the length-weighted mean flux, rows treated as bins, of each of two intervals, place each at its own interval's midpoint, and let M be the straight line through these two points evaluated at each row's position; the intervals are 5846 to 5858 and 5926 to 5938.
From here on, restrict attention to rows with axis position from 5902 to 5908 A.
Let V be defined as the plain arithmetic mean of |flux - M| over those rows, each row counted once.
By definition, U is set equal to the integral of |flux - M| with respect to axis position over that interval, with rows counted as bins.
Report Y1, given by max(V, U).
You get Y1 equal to 0.1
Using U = 0.1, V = 0.020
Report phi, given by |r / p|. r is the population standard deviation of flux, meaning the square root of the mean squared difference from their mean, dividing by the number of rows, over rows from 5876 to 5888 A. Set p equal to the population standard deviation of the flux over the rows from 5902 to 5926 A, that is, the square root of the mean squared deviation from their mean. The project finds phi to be 0.4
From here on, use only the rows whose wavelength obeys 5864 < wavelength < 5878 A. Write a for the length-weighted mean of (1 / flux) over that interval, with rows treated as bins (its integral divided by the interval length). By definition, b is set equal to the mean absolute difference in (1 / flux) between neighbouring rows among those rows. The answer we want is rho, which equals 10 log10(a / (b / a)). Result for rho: 10.8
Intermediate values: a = 0.72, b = 0.044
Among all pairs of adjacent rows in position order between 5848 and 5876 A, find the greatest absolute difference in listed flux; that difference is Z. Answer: 0.204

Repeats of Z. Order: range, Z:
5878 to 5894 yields 0.295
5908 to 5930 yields 0.115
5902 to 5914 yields 0.115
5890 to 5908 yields 0.219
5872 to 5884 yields 0.056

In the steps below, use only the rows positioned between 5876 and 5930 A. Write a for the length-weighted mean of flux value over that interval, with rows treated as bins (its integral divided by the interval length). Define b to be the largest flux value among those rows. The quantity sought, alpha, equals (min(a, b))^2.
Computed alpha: 1.61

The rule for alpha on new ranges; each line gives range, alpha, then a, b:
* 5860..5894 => 1.67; 1.29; 1.503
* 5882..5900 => 1.29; 1.13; 1.298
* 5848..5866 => 1.87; 1.37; 1.503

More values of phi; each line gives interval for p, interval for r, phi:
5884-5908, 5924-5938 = 0.2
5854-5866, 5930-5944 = 0.3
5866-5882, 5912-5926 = 1.1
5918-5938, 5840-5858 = 1.4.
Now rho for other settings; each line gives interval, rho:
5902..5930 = 12.0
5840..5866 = 10.3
